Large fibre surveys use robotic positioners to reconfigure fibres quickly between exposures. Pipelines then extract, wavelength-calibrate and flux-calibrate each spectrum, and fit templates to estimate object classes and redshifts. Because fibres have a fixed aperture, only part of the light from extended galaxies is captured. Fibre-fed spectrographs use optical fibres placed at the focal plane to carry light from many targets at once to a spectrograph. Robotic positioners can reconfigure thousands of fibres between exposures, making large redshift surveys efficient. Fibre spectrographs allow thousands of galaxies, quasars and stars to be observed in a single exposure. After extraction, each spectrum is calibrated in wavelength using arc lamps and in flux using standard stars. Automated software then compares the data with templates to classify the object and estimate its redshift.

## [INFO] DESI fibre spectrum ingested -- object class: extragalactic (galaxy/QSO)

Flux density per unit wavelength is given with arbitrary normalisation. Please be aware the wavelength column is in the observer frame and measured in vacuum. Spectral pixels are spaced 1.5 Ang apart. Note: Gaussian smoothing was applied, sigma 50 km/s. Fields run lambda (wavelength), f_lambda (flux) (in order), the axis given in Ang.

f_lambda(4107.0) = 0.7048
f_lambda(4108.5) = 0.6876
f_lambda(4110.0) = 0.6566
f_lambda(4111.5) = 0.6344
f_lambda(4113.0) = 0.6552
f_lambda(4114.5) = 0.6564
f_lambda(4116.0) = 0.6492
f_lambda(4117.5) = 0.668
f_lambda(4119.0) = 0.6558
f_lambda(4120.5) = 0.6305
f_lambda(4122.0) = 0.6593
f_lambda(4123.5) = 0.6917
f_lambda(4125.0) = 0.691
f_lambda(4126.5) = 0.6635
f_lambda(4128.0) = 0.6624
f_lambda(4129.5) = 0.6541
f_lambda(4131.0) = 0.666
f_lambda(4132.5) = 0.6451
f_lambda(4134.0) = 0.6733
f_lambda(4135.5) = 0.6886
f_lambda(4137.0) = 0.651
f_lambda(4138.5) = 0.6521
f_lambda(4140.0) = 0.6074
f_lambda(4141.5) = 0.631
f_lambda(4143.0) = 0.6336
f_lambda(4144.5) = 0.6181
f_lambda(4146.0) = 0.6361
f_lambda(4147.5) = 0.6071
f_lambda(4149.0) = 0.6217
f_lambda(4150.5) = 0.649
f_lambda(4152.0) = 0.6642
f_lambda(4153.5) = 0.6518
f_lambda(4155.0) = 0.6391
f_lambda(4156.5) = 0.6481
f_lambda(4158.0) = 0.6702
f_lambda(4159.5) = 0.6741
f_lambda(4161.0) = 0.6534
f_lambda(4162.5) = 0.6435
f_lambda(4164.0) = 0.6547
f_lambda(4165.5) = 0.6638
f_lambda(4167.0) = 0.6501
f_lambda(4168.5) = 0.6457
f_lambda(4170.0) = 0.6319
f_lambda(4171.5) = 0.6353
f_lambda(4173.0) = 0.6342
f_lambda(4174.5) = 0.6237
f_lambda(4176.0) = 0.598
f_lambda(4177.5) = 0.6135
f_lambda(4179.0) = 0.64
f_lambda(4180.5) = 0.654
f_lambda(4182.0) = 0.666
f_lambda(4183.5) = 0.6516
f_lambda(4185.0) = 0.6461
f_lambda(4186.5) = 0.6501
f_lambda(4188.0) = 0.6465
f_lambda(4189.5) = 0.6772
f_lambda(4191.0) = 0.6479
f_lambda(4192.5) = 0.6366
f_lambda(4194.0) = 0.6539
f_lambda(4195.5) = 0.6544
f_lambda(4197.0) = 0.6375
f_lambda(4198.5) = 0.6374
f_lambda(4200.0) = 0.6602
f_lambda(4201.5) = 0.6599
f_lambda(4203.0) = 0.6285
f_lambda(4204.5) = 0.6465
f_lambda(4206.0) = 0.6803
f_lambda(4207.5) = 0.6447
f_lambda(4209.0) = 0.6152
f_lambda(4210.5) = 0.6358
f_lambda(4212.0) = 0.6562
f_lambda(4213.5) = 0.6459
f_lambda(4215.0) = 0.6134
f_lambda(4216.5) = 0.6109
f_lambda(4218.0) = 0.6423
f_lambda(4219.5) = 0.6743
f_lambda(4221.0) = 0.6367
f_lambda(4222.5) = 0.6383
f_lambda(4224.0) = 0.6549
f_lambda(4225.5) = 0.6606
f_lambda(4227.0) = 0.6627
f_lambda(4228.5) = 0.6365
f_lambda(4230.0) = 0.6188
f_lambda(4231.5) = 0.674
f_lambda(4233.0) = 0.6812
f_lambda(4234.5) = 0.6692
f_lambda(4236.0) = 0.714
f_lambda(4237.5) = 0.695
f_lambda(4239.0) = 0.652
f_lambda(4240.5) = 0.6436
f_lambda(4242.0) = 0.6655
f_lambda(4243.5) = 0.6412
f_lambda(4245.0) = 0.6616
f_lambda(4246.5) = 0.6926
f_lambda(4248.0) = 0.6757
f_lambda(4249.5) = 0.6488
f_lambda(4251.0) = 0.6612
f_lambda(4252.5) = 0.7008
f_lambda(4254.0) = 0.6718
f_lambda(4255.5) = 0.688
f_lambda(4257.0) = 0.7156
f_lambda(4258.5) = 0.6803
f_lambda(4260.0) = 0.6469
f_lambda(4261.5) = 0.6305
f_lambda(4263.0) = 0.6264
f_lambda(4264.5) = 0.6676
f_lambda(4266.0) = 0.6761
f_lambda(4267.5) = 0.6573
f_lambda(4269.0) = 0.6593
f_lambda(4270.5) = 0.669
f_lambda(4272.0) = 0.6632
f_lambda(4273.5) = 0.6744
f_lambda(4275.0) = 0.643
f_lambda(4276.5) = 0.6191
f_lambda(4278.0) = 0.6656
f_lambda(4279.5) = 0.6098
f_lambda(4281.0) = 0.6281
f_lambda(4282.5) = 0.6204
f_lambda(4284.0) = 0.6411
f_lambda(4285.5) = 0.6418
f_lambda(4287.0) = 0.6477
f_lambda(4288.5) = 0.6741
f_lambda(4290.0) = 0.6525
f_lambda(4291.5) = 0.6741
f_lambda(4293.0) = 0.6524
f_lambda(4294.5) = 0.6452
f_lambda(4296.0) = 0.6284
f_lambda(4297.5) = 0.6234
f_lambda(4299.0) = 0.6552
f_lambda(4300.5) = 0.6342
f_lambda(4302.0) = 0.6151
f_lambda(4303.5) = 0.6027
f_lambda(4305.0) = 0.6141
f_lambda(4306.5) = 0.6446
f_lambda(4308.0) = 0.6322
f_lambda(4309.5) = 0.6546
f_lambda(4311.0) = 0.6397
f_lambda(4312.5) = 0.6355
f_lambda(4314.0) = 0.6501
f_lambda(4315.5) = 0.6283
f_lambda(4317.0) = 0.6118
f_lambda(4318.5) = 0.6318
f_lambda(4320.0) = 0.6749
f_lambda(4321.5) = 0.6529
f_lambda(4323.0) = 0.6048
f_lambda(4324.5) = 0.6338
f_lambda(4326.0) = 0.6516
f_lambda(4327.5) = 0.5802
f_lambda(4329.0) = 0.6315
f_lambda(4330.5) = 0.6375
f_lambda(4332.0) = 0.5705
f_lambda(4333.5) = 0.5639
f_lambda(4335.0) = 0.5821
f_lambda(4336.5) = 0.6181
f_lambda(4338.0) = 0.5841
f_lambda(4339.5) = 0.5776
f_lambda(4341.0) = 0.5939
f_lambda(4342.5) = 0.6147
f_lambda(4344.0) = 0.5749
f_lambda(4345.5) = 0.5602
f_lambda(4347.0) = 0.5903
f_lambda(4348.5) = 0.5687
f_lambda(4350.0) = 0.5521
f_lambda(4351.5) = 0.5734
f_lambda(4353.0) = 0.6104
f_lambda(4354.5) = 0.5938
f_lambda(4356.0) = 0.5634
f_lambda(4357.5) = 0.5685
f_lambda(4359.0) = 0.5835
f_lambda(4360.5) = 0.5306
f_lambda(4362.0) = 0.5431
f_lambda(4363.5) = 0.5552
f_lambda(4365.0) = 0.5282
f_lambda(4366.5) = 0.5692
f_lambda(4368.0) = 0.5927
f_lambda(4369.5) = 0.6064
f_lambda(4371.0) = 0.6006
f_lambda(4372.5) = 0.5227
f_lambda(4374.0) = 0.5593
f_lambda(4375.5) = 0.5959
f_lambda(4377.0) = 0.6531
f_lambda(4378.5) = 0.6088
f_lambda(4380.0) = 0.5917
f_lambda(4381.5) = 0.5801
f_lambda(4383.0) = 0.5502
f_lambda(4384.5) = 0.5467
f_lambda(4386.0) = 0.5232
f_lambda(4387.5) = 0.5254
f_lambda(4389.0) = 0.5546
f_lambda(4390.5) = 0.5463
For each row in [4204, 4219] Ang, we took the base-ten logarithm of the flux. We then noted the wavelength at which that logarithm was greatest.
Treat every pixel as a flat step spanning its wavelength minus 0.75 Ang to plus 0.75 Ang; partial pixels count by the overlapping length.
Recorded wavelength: 4206.0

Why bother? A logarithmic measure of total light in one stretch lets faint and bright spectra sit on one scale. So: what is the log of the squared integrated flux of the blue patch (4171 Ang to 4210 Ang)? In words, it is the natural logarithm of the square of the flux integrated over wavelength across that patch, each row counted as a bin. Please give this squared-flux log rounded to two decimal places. 6.45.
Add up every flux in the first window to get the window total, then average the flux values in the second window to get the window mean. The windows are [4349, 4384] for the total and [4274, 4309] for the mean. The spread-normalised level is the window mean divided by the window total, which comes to 0.0482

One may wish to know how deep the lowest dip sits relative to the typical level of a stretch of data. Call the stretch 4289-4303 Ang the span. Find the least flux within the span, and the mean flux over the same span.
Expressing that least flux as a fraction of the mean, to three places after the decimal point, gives 0.958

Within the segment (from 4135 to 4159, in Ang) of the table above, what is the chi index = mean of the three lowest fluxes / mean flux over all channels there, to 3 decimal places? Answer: 0.952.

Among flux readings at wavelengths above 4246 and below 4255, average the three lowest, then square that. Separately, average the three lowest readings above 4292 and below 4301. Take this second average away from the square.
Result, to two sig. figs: -0.19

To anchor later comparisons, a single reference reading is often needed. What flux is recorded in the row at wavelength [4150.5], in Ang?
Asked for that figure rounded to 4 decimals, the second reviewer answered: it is 0.6490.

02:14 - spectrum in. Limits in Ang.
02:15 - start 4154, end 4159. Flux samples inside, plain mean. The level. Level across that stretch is 0.65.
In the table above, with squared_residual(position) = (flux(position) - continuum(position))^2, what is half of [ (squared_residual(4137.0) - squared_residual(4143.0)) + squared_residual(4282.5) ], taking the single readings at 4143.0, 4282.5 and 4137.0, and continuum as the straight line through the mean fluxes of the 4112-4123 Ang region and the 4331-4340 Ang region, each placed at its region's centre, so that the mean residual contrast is 0.0001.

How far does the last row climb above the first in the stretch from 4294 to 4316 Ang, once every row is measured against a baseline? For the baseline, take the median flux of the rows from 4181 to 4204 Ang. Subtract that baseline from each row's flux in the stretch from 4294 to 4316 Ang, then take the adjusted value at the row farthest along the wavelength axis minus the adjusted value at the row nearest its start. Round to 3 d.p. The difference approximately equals -0.017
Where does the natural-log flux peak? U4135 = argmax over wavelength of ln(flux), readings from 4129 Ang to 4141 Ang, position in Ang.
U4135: 4135.5 Ang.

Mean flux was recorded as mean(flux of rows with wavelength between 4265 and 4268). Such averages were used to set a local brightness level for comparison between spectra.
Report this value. 0.67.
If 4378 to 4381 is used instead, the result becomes 0.60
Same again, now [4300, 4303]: 0.62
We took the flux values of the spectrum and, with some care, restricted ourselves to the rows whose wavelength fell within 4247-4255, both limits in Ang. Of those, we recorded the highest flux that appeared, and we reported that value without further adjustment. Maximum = 0.7008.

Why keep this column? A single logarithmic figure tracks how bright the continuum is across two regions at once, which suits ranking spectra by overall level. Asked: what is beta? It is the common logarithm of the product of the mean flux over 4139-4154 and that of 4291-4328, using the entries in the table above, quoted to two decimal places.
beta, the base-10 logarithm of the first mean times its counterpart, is -0.40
